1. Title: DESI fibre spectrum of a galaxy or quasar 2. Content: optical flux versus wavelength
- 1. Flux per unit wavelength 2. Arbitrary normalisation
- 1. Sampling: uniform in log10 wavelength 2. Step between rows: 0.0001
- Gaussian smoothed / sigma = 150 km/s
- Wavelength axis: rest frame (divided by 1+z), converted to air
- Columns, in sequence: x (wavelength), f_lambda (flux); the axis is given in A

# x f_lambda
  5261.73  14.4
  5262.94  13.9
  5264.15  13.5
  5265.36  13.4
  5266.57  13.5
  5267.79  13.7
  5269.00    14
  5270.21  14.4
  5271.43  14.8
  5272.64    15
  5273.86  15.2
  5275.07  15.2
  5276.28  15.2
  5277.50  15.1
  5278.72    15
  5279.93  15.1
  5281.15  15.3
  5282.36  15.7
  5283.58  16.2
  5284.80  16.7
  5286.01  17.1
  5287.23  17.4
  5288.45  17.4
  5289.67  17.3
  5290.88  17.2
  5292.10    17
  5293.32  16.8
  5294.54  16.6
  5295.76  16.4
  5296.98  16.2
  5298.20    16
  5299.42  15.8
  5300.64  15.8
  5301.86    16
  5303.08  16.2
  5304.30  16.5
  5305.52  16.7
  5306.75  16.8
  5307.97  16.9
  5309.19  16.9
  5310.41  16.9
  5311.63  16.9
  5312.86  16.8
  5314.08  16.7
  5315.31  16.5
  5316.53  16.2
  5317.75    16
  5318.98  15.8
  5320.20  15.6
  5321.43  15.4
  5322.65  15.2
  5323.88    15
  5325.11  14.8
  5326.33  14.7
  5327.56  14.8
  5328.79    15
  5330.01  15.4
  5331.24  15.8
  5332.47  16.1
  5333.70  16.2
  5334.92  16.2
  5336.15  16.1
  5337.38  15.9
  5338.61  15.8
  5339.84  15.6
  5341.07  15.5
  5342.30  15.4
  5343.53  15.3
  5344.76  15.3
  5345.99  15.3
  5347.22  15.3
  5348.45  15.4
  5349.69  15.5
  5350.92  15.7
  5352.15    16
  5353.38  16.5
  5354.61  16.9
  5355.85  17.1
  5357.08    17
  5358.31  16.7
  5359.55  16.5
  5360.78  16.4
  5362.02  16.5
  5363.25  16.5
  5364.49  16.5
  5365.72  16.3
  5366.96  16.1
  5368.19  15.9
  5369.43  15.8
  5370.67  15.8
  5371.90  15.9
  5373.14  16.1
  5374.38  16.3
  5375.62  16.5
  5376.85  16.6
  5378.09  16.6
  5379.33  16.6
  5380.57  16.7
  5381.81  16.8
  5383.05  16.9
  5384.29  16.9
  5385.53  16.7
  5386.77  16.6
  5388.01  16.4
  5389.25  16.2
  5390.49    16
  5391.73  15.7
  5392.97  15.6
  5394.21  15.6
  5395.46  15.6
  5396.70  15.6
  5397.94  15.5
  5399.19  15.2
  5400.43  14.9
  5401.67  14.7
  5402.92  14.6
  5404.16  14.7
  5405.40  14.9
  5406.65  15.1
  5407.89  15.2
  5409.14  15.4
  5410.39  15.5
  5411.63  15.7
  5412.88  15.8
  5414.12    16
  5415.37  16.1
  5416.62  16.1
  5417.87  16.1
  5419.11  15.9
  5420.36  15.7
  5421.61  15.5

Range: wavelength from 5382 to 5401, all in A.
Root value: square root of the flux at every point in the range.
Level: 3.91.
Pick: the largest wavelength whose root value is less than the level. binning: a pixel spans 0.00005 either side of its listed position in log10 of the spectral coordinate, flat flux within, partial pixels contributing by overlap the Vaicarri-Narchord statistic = 5400.43 A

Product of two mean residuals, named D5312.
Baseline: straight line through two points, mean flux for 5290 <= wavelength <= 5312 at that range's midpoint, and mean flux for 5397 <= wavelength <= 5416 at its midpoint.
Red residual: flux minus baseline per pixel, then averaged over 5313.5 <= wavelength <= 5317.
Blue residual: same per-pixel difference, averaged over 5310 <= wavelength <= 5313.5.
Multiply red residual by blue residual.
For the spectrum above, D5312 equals 0.0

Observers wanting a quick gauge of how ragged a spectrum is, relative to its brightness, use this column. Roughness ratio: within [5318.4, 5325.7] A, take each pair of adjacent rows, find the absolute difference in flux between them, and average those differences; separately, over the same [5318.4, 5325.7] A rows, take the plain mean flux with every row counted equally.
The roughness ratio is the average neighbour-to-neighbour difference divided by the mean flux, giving 0.013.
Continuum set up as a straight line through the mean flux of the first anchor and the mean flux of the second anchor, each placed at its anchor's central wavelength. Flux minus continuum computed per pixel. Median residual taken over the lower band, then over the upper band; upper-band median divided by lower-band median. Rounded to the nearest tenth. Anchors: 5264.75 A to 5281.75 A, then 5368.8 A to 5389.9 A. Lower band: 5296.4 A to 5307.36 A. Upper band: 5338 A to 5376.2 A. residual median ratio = -0.1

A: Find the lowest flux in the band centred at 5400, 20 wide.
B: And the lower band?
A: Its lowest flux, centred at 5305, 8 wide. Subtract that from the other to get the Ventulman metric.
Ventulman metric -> -1.4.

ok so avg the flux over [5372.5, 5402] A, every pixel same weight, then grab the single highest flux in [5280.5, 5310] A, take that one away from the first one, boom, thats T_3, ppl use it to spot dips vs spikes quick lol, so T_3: -1.3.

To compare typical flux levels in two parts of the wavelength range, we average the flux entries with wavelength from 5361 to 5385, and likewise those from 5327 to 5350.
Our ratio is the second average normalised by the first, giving 0.95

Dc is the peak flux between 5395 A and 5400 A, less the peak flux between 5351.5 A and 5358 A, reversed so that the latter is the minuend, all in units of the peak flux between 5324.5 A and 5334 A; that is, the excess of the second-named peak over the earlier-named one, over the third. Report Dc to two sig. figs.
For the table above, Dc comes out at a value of 0.093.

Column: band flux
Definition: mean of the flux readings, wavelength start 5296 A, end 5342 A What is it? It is 16.0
